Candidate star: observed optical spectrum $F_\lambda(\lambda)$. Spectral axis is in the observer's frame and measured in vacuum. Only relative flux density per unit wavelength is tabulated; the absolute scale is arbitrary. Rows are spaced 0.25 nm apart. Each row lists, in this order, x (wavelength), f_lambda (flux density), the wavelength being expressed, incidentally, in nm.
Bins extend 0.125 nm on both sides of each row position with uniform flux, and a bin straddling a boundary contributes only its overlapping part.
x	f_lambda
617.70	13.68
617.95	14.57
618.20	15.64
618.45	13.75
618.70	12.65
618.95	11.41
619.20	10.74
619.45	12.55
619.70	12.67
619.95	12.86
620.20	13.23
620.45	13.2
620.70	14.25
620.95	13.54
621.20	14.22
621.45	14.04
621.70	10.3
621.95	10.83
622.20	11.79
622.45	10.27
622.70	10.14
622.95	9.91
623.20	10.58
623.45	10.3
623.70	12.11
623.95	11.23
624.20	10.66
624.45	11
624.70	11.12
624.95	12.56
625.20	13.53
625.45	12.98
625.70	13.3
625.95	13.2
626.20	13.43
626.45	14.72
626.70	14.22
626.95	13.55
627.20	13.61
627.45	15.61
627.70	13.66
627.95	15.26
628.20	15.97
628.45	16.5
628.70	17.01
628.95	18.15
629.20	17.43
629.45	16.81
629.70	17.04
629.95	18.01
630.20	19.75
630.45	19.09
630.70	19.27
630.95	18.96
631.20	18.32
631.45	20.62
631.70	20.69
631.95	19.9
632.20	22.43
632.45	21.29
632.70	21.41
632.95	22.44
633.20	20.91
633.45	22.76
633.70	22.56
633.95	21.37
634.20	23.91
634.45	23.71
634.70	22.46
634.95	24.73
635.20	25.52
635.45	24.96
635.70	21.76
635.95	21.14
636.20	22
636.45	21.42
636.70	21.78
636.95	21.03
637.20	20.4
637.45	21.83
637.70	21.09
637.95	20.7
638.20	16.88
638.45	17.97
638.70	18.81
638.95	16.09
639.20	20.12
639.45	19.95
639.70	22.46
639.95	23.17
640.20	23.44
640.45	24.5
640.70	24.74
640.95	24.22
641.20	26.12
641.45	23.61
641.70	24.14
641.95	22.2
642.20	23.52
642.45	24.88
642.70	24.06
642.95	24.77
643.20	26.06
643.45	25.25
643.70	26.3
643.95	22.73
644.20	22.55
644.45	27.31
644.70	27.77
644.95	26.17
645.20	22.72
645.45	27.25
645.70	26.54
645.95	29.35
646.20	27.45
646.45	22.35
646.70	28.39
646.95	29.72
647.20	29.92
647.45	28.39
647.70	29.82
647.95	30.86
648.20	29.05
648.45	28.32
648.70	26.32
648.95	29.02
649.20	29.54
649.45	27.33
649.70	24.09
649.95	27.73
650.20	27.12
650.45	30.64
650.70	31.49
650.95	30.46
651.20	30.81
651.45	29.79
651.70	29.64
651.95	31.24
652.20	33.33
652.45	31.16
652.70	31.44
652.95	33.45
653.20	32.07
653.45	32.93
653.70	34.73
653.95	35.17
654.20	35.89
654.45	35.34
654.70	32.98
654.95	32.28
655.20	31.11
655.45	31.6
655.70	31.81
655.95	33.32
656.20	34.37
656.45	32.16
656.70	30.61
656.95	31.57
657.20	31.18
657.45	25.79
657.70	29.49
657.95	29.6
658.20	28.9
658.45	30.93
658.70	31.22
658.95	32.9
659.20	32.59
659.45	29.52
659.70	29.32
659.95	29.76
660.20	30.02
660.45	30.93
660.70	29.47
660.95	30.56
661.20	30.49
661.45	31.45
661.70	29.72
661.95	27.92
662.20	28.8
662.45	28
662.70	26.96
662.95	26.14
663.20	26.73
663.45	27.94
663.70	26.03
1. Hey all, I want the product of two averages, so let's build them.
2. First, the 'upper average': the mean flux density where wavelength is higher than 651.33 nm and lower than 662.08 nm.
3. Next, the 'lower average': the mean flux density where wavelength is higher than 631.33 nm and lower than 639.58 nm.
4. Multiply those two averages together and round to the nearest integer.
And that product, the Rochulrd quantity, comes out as 670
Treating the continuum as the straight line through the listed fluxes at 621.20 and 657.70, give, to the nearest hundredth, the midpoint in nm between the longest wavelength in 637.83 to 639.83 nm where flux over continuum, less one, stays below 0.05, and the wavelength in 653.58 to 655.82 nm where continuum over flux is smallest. 646.95 nm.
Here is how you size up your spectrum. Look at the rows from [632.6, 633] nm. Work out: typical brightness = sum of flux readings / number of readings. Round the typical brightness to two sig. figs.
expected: 22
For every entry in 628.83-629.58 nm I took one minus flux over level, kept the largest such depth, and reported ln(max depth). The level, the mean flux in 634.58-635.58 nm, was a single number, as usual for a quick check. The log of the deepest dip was -1.2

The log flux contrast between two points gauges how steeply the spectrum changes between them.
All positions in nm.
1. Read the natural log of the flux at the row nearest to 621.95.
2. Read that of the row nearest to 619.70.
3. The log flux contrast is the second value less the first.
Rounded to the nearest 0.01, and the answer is 0.16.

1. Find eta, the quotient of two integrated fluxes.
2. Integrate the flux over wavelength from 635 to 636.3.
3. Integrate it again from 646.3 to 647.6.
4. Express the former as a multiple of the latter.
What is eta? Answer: 0.83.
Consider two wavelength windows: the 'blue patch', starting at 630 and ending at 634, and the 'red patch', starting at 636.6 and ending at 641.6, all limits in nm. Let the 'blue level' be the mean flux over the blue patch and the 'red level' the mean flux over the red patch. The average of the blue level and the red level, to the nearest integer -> 21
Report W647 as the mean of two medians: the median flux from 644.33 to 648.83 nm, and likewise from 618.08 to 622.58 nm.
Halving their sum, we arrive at 20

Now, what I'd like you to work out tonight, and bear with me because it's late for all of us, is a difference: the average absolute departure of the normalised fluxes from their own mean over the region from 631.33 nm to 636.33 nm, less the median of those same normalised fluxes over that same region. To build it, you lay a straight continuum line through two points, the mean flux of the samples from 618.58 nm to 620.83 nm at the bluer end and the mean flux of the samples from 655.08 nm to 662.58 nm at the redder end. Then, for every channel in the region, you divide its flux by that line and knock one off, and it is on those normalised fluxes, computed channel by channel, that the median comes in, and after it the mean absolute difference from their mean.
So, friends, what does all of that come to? -0.10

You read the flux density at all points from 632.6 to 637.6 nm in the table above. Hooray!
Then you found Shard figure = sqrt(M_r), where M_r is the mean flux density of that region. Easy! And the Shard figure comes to 4.7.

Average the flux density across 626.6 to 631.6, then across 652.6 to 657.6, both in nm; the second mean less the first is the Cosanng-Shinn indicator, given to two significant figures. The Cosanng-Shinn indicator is 16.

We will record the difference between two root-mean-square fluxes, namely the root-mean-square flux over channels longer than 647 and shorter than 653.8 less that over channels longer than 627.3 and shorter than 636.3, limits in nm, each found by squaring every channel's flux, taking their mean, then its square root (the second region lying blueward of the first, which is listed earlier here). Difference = 10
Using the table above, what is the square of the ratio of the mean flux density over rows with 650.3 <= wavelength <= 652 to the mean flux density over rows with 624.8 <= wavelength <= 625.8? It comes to 5.5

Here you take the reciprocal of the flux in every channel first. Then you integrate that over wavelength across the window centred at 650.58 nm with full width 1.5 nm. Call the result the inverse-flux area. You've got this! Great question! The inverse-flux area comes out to 0.051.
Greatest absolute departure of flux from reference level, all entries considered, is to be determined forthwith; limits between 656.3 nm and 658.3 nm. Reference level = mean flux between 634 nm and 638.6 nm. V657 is 10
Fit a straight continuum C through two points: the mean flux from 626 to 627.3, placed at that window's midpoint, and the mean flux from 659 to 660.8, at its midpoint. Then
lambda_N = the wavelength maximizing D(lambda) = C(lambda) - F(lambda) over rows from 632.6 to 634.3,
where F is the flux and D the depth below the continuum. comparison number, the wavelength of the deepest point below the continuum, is 633.20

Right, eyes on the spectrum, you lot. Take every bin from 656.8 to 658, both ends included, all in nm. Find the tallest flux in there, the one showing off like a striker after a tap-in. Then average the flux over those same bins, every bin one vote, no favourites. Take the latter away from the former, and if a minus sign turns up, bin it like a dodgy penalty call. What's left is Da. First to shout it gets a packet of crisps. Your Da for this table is 2.0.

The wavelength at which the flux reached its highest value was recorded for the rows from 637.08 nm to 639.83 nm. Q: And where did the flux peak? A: 639.70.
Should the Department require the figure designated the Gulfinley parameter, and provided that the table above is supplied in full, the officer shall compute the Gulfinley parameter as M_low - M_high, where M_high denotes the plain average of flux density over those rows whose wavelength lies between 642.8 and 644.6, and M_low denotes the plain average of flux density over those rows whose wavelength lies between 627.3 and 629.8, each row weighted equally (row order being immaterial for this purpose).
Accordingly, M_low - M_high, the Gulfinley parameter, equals -8.7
